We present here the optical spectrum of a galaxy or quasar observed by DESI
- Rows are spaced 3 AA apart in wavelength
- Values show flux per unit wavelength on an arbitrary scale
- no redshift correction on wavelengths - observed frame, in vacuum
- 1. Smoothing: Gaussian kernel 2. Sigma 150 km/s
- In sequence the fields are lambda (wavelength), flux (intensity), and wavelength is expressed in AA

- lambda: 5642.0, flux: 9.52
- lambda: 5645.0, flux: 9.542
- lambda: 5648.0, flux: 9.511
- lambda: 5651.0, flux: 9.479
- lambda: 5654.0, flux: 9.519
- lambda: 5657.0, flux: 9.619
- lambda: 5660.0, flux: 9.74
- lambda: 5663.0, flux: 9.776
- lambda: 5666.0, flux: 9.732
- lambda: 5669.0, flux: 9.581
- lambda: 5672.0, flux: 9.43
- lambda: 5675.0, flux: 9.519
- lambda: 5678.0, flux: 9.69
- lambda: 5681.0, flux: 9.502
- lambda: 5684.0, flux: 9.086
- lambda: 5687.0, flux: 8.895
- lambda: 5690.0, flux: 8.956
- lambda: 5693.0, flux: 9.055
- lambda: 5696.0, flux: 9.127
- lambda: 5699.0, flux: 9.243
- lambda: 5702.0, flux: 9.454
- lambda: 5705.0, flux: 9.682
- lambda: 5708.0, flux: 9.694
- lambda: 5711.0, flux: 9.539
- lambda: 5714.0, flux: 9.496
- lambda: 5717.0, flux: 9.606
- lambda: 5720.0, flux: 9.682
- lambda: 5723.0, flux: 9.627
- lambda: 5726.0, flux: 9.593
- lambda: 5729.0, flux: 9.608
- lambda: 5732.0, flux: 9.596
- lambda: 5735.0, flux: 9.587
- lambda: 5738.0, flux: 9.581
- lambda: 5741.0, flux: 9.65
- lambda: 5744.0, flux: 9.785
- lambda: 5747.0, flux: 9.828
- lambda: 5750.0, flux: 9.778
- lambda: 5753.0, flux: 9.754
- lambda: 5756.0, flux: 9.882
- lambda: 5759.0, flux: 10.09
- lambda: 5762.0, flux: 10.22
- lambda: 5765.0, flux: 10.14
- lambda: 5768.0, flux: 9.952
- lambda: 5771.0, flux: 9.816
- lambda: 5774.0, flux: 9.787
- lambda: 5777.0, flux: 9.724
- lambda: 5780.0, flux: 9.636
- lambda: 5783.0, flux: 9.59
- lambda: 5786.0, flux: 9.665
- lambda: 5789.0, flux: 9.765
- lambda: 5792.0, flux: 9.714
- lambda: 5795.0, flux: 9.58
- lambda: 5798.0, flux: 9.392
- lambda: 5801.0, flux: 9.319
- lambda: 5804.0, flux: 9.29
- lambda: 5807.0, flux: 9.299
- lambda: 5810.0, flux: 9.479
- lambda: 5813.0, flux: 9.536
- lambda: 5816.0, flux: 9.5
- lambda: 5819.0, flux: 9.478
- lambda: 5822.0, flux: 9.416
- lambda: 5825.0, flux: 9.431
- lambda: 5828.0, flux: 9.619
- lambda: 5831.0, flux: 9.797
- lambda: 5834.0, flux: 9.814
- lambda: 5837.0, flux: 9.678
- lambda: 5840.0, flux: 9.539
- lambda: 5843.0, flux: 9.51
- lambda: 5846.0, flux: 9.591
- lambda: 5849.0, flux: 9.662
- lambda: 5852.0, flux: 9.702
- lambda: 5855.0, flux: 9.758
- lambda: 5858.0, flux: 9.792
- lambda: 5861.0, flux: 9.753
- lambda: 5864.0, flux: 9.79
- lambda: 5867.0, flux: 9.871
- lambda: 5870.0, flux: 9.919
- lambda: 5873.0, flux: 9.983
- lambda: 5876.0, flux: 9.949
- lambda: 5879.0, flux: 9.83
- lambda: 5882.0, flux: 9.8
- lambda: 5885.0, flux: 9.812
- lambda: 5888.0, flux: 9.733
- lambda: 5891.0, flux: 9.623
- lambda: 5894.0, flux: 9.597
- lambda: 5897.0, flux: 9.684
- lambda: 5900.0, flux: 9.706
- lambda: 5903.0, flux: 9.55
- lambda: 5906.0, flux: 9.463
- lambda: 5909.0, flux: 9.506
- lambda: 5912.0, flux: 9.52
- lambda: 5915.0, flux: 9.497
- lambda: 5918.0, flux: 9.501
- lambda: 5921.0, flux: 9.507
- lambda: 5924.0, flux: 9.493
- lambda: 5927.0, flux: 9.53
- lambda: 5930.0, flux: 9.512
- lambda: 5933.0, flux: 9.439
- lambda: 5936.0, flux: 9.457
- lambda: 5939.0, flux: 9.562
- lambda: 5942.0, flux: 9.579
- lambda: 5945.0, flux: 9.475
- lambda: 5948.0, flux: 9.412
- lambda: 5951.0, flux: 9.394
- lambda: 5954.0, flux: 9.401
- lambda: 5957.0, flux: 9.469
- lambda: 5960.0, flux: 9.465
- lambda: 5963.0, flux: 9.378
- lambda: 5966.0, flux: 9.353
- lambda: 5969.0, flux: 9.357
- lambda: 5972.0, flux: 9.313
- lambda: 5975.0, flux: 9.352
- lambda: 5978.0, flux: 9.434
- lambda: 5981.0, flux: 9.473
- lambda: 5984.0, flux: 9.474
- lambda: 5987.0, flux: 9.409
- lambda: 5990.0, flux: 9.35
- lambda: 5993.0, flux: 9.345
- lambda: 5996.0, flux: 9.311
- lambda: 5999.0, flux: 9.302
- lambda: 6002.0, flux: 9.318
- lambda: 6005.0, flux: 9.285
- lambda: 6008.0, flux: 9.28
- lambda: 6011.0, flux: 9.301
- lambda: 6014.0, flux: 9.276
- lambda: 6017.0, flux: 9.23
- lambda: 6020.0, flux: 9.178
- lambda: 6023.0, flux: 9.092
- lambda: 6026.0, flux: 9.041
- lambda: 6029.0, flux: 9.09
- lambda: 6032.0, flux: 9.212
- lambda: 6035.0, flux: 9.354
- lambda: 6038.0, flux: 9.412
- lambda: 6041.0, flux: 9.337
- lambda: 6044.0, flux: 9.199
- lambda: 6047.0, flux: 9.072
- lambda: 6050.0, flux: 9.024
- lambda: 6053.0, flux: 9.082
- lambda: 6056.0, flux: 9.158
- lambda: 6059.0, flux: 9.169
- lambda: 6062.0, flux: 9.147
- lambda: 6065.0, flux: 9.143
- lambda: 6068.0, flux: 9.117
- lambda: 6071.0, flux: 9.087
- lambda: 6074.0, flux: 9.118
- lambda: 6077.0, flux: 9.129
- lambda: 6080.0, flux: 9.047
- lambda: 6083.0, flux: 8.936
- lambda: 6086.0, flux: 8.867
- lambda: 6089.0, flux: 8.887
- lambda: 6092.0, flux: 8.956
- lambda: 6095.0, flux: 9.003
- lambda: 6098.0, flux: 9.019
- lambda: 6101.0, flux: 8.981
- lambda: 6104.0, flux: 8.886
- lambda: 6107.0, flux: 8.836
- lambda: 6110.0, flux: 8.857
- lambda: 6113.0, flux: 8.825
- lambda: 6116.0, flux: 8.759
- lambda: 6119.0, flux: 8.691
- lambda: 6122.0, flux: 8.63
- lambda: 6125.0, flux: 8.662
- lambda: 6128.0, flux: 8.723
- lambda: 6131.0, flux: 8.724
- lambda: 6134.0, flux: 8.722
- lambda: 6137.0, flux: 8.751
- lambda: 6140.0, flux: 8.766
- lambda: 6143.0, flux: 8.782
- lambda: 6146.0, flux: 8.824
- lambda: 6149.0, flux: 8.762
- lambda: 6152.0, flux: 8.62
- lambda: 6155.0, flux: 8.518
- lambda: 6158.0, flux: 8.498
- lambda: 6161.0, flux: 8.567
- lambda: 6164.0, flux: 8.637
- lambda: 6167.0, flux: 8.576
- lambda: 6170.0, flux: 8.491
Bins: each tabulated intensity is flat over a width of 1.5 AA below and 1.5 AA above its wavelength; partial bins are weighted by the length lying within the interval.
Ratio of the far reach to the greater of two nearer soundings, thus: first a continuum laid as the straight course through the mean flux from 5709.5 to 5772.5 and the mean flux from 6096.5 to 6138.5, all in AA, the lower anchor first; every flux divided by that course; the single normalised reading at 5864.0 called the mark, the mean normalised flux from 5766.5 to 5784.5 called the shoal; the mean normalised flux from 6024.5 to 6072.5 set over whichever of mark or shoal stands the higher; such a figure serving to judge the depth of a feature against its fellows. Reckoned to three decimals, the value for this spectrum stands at 0.985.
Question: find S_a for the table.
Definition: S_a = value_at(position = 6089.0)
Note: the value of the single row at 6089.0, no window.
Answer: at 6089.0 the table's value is 8.887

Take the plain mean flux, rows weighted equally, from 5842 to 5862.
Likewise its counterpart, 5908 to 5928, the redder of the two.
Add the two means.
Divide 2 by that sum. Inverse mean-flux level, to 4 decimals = 0.1042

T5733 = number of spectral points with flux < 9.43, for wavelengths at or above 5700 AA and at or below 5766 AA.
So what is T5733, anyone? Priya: 0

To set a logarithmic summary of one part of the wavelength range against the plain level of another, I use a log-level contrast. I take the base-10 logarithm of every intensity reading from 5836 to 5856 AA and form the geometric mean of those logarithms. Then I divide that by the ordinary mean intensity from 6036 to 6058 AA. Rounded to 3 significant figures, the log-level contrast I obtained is 0.107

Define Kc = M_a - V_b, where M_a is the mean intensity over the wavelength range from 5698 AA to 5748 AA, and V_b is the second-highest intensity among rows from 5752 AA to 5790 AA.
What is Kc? -0.5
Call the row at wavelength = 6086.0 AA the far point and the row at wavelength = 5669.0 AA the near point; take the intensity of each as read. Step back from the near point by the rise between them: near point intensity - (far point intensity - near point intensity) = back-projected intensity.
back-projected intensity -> 10.3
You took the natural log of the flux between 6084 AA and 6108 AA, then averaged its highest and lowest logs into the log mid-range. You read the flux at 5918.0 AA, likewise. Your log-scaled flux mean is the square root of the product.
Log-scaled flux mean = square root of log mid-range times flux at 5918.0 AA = 4.56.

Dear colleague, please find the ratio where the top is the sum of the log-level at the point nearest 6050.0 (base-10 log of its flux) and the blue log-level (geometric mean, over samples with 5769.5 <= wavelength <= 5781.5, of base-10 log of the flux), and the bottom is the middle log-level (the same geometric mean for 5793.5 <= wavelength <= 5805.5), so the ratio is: 2.00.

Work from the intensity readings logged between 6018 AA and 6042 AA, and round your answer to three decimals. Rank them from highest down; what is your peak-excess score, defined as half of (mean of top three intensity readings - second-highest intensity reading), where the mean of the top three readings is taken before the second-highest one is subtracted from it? 0.007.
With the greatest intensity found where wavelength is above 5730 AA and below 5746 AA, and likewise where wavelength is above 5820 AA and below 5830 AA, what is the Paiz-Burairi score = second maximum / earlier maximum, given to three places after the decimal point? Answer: 0.983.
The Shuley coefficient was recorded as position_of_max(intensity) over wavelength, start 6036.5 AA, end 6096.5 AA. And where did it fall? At 6038.0 AA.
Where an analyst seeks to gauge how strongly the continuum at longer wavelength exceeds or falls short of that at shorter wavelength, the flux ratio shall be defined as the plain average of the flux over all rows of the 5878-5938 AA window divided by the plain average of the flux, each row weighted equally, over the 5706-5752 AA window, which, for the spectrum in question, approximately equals 0.994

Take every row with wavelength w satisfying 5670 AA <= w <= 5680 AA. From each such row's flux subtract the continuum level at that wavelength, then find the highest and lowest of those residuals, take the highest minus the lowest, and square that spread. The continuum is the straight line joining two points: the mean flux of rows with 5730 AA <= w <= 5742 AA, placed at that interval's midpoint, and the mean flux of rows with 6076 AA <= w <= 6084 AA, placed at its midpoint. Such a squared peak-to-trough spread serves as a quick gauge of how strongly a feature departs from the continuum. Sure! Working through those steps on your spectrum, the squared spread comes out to 0.073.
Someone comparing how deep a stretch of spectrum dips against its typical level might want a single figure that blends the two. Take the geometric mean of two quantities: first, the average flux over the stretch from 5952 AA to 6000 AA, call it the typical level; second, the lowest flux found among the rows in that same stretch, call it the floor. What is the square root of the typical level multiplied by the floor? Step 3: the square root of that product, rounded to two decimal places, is 9.34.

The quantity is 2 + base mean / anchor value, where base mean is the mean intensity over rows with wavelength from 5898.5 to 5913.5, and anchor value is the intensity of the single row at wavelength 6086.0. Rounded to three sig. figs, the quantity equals 3.08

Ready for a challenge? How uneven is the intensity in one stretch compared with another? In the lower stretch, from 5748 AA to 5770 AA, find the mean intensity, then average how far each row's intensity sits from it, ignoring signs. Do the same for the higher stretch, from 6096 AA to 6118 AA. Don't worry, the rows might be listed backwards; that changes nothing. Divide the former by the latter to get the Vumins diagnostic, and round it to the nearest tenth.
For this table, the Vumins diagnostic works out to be 2.2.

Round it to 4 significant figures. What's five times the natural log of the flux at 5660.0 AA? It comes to 11.38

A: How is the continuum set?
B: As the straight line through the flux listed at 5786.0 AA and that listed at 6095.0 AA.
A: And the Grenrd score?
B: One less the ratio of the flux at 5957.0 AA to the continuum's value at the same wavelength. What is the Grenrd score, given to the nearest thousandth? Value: -0.018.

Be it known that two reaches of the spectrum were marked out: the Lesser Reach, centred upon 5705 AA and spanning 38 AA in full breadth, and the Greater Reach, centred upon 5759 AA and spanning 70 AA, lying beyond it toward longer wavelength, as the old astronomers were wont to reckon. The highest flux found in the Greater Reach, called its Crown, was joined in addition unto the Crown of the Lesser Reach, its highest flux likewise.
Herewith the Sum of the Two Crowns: 19.9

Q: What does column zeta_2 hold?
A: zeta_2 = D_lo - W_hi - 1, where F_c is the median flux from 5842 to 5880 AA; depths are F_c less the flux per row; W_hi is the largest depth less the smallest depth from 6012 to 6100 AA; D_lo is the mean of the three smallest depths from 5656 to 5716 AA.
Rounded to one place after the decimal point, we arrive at -1.5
